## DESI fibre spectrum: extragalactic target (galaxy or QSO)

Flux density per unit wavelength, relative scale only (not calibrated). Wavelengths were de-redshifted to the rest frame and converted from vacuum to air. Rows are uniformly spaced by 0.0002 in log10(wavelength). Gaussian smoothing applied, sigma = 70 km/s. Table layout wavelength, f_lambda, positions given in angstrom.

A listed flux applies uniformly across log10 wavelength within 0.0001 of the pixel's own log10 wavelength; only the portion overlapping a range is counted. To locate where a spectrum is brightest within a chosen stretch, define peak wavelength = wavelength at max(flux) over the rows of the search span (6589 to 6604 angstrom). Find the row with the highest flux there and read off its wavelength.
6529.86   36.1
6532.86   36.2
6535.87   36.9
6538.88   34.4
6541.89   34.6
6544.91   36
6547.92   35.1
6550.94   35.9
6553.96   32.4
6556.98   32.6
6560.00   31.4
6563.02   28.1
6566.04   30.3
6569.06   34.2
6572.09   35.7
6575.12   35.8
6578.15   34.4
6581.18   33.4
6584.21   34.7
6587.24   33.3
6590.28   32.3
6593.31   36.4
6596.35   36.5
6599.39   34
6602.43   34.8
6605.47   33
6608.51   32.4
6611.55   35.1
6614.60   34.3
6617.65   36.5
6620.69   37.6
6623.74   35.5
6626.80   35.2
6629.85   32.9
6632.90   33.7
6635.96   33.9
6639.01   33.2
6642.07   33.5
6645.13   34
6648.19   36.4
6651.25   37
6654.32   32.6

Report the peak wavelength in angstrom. 6596.35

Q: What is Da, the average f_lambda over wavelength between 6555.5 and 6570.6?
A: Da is 31.3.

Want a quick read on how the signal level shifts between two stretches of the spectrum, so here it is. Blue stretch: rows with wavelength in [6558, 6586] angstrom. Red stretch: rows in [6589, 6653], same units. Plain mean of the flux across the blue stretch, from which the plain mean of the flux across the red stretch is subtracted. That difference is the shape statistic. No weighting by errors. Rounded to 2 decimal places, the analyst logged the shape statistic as -1.57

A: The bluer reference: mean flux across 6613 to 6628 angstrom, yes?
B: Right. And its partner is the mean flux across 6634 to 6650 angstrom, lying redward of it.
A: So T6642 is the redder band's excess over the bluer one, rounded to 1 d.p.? -1.6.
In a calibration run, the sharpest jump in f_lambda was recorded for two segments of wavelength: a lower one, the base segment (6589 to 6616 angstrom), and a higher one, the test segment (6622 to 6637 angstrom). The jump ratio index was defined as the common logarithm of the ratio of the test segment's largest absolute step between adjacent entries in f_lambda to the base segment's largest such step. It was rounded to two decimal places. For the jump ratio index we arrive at -0.25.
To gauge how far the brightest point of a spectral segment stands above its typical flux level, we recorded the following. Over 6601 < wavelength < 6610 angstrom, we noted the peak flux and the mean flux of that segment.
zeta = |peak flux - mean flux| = 1.40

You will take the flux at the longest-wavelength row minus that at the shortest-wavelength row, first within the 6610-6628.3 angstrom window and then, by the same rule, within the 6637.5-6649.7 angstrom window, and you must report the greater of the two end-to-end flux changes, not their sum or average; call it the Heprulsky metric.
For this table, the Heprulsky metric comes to 3.2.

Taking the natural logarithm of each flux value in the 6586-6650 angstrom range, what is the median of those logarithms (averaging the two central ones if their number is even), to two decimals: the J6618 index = 3.53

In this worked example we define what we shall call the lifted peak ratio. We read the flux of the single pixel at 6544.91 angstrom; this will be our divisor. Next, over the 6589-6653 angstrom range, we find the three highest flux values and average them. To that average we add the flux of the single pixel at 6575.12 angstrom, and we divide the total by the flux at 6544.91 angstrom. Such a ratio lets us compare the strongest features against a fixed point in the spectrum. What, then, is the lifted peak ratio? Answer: 2.02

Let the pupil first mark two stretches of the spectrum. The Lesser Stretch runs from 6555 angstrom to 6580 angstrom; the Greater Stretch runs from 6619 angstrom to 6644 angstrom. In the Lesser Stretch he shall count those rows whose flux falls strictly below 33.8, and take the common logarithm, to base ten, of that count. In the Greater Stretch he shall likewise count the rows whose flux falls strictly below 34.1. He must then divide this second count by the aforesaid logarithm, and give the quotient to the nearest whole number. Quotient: 8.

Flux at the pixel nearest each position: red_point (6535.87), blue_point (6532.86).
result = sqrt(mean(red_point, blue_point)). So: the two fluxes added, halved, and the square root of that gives 6.05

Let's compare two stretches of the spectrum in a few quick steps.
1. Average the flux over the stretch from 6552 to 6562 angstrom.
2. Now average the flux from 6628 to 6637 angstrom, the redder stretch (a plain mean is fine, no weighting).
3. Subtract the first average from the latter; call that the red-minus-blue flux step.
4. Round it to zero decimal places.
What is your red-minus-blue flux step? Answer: 1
